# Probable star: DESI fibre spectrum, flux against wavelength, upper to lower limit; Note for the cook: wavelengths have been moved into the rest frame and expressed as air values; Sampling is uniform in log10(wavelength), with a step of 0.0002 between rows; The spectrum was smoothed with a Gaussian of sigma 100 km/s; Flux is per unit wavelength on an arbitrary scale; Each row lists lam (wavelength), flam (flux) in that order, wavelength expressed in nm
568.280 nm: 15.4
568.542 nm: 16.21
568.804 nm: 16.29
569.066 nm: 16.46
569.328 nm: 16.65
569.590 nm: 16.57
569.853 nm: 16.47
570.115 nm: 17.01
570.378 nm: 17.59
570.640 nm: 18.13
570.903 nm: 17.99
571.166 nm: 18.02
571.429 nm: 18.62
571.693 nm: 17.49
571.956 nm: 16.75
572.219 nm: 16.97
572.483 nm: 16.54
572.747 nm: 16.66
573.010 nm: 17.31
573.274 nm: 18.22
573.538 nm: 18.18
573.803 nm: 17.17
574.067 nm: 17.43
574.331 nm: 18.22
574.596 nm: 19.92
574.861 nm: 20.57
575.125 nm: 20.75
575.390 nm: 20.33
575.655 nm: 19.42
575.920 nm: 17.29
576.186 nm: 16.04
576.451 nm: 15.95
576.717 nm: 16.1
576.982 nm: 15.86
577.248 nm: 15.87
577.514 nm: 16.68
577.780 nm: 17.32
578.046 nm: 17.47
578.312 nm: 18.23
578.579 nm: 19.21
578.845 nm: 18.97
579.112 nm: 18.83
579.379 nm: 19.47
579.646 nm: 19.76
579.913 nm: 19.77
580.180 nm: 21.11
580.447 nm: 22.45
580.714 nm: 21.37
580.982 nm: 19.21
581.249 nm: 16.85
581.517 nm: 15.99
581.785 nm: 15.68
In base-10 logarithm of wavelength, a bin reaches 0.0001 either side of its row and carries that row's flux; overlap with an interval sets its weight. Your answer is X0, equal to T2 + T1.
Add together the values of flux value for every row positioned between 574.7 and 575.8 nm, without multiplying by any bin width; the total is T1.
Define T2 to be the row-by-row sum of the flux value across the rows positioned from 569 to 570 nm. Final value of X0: 147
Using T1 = 81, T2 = 66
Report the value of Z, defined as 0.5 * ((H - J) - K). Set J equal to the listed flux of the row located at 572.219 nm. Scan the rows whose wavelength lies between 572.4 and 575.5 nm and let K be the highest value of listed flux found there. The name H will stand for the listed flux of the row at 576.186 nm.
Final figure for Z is -10.8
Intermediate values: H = 16.04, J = 16.97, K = 20.75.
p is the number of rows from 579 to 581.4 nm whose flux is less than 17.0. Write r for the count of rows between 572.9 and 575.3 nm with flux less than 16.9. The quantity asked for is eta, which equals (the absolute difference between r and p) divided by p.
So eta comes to 1.00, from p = 1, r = 0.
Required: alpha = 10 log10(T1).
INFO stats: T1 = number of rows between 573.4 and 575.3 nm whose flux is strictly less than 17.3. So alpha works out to 0.0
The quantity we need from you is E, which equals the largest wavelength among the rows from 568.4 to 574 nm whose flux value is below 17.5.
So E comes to 573.803 nm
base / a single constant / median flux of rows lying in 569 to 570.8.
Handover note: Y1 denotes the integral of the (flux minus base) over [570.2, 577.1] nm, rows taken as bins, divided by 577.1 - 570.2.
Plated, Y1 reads 1.18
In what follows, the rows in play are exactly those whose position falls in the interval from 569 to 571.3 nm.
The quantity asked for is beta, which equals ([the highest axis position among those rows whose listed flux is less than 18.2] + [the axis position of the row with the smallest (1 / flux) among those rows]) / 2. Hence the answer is 570.90 nm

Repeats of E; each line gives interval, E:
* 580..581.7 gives 581.517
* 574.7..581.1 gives 578.046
